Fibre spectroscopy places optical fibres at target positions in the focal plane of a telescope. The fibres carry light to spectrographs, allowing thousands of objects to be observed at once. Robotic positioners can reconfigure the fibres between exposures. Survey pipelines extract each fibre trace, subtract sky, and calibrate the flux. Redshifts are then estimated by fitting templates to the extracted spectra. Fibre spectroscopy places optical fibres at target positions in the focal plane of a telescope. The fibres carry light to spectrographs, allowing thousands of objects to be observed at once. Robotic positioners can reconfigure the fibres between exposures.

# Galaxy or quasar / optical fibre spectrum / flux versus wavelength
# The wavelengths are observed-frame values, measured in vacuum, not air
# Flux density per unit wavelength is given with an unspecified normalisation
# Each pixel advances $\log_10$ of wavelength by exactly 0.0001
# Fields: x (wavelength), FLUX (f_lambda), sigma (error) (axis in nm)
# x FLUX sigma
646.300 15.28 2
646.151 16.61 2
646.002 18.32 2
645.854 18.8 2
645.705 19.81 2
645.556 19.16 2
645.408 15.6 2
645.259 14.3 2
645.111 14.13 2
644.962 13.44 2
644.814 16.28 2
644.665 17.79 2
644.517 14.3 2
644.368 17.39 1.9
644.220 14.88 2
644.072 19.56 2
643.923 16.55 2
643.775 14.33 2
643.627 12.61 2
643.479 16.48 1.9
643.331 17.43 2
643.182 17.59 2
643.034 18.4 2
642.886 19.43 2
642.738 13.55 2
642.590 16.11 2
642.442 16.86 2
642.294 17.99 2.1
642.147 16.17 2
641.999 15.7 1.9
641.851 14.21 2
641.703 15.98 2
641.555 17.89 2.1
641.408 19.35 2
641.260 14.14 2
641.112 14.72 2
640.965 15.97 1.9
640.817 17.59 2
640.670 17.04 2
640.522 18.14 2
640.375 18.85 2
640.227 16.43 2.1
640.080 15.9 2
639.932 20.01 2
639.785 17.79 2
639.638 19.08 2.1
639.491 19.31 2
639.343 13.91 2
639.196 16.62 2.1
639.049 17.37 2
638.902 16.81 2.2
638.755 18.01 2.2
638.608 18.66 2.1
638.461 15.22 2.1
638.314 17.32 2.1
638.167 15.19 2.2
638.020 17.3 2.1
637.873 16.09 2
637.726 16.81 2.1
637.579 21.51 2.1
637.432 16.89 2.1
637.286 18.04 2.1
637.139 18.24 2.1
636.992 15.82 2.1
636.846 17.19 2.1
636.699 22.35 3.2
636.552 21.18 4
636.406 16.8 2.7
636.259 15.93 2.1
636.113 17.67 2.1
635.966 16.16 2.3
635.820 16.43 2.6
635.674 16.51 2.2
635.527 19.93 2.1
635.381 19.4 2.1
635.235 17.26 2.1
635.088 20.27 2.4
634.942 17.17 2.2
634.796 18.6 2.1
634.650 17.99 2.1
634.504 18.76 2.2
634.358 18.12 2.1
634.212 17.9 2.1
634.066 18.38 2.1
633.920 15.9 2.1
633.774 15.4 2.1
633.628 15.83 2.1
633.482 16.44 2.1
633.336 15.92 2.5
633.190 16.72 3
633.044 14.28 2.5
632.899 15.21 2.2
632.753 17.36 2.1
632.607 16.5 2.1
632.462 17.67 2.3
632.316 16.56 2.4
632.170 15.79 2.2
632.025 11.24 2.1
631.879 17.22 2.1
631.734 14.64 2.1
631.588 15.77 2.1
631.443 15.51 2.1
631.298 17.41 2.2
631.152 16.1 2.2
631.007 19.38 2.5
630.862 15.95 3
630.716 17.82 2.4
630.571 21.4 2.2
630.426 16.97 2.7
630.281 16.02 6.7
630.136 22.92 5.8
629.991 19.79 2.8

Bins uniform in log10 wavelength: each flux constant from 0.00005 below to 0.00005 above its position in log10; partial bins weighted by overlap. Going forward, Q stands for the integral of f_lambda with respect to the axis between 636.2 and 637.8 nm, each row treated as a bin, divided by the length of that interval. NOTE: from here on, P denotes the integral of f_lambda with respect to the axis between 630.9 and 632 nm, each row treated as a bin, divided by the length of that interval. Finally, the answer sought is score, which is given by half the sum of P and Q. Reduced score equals 17.3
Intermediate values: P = 16.3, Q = 18.3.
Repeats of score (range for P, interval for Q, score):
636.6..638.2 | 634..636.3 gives 17.9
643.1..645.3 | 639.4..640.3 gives 16.9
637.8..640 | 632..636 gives 17.1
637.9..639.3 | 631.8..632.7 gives 16.4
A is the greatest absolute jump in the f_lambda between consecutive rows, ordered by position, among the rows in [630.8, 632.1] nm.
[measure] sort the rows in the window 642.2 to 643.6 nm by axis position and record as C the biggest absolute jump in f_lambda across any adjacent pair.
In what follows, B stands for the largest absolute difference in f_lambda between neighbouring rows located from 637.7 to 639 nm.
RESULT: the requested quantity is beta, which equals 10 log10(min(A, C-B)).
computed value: 3.9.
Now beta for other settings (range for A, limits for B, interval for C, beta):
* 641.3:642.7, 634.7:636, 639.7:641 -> -1.6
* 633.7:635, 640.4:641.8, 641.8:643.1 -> -1.7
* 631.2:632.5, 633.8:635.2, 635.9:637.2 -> 3.1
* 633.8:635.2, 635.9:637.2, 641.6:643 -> -1.4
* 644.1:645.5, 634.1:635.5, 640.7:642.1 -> 3.2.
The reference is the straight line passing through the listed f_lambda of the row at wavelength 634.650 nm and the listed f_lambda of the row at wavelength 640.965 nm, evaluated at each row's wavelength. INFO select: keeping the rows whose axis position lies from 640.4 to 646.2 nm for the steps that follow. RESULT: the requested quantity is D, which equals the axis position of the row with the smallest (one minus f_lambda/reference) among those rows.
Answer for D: 645.705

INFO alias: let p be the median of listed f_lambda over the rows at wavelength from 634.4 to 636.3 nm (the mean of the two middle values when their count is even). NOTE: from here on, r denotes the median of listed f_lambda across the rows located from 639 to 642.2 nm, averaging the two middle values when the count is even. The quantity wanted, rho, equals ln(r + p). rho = 3.54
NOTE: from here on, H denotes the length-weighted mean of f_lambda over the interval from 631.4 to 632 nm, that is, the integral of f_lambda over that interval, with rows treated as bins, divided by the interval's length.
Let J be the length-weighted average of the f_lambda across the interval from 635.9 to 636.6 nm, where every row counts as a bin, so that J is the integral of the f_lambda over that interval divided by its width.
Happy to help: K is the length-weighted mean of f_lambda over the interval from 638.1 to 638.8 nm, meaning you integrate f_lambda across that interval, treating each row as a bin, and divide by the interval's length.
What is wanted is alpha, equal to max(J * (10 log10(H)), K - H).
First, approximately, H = 15.4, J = 17.4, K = 16.9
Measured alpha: 207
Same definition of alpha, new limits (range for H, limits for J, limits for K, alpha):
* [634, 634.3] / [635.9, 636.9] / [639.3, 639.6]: 229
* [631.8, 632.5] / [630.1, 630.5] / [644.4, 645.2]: 218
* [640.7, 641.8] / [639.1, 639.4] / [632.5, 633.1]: 189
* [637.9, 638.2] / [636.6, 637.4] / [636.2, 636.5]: 223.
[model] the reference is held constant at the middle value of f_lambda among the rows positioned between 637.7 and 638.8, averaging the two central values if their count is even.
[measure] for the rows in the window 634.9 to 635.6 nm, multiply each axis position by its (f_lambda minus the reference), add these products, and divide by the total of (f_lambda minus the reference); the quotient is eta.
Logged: 635.31 nm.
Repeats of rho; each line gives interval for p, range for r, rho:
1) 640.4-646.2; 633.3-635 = 3.53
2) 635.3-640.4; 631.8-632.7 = 3.52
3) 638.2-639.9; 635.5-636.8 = 3.53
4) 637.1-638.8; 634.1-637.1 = 3.56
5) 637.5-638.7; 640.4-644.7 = 3.51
